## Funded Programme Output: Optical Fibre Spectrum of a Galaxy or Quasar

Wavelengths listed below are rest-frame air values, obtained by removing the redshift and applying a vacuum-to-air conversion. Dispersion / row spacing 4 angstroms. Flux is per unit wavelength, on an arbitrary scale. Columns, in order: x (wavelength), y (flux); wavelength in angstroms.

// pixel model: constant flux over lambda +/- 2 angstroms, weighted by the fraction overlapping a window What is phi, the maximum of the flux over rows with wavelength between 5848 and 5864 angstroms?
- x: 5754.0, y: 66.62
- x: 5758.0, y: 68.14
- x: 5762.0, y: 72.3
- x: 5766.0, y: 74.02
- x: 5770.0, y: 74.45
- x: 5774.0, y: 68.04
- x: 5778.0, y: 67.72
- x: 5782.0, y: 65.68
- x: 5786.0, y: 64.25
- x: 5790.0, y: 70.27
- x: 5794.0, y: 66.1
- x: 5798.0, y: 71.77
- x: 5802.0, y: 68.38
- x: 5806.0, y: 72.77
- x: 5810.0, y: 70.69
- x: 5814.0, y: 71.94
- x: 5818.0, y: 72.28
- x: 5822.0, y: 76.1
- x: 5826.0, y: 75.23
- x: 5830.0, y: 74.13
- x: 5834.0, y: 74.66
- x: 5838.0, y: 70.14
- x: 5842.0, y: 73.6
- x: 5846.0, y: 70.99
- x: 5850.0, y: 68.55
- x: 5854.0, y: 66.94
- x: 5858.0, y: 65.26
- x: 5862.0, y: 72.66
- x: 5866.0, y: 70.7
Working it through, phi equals 72.66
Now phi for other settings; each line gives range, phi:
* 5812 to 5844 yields 76.1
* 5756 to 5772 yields 74.45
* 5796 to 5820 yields 72.77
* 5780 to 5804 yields 71.77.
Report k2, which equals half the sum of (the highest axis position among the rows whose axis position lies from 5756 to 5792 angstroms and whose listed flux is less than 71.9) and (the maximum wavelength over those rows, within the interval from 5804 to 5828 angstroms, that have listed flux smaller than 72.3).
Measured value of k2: 5804 angstroms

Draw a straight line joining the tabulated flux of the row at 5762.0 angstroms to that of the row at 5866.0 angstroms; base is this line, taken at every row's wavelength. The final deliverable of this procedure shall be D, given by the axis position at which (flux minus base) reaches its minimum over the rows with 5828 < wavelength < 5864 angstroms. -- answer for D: 5858.0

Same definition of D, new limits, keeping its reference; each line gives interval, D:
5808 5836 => 5810.0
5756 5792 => 5786.0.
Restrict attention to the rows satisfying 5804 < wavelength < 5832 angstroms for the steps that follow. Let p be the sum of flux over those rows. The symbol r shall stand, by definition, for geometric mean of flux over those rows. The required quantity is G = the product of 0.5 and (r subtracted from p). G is 220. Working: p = 513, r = 73.3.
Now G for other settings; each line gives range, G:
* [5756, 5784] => 210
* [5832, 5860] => 210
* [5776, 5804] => 203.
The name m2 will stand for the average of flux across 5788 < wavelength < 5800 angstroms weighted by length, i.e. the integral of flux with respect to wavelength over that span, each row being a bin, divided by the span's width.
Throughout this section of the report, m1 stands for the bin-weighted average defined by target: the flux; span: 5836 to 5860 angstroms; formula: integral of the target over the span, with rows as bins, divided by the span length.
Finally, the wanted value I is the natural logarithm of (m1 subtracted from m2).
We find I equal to -2.0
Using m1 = 69.2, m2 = 69.4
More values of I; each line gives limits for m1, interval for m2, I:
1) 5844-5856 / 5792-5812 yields 0.1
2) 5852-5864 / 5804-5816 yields 1.3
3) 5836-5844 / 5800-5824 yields -1.9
